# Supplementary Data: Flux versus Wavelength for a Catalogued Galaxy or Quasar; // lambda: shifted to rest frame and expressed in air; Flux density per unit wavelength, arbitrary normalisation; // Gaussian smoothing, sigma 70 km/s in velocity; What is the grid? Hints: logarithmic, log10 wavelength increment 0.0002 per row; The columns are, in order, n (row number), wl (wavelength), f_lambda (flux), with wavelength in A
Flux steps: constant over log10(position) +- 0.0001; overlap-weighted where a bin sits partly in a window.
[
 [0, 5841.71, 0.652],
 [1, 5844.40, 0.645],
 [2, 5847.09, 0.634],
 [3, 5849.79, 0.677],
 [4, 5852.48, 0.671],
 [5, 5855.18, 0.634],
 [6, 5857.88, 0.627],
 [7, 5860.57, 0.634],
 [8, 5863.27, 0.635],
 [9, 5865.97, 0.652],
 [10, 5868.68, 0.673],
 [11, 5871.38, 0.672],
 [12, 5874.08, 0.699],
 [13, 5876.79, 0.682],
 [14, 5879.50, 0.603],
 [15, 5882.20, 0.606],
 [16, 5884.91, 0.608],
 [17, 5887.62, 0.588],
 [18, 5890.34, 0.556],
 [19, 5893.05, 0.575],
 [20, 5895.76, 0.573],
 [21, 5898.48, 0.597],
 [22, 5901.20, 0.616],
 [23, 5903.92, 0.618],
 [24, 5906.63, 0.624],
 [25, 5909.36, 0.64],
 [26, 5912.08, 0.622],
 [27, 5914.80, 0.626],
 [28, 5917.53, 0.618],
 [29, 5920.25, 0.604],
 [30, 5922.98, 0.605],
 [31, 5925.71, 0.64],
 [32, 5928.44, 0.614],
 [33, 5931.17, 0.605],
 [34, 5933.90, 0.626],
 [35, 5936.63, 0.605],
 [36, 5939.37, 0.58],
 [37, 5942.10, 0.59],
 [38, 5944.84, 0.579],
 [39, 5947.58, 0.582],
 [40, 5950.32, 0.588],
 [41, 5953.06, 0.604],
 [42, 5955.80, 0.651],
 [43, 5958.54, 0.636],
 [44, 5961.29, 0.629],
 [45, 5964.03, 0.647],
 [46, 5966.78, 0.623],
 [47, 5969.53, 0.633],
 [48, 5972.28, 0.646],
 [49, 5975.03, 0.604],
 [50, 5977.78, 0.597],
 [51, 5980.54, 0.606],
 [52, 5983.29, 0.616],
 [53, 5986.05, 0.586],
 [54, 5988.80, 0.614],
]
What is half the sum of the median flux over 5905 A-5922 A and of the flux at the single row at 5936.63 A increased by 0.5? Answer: 0.864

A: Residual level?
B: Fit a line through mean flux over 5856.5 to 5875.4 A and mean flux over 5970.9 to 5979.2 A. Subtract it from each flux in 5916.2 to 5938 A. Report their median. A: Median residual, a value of -0.022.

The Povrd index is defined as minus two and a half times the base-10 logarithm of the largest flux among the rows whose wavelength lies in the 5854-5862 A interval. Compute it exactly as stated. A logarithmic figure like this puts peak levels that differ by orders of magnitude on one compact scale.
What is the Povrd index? 0.49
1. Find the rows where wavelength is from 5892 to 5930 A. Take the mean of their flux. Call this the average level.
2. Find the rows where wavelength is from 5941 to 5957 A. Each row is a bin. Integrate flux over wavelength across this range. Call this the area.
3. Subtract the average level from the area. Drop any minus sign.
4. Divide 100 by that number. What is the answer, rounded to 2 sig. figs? 11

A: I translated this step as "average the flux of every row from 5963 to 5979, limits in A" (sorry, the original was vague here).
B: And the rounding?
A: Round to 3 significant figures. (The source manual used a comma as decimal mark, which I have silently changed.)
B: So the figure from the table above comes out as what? 0.625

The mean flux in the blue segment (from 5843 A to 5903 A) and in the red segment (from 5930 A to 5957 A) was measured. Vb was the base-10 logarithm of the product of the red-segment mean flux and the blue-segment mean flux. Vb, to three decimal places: -0.422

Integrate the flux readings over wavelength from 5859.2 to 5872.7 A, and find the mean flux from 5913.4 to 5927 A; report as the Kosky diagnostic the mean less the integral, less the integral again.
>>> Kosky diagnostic -17.0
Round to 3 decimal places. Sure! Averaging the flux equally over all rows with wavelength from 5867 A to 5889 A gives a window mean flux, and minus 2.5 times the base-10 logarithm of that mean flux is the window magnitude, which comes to 0.482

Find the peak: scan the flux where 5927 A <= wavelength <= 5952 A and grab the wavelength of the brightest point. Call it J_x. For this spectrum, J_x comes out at 5933.90 A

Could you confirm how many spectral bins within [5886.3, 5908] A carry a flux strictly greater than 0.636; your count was 0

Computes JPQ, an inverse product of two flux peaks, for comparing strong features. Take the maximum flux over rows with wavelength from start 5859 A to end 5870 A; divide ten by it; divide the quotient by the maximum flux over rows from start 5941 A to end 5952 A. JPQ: 25.2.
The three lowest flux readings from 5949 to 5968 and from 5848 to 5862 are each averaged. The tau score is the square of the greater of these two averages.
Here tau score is 0.399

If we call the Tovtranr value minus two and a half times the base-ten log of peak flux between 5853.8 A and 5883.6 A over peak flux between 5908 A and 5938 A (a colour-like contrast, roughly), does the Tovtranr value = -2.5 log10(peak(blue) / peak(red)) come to -0.10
